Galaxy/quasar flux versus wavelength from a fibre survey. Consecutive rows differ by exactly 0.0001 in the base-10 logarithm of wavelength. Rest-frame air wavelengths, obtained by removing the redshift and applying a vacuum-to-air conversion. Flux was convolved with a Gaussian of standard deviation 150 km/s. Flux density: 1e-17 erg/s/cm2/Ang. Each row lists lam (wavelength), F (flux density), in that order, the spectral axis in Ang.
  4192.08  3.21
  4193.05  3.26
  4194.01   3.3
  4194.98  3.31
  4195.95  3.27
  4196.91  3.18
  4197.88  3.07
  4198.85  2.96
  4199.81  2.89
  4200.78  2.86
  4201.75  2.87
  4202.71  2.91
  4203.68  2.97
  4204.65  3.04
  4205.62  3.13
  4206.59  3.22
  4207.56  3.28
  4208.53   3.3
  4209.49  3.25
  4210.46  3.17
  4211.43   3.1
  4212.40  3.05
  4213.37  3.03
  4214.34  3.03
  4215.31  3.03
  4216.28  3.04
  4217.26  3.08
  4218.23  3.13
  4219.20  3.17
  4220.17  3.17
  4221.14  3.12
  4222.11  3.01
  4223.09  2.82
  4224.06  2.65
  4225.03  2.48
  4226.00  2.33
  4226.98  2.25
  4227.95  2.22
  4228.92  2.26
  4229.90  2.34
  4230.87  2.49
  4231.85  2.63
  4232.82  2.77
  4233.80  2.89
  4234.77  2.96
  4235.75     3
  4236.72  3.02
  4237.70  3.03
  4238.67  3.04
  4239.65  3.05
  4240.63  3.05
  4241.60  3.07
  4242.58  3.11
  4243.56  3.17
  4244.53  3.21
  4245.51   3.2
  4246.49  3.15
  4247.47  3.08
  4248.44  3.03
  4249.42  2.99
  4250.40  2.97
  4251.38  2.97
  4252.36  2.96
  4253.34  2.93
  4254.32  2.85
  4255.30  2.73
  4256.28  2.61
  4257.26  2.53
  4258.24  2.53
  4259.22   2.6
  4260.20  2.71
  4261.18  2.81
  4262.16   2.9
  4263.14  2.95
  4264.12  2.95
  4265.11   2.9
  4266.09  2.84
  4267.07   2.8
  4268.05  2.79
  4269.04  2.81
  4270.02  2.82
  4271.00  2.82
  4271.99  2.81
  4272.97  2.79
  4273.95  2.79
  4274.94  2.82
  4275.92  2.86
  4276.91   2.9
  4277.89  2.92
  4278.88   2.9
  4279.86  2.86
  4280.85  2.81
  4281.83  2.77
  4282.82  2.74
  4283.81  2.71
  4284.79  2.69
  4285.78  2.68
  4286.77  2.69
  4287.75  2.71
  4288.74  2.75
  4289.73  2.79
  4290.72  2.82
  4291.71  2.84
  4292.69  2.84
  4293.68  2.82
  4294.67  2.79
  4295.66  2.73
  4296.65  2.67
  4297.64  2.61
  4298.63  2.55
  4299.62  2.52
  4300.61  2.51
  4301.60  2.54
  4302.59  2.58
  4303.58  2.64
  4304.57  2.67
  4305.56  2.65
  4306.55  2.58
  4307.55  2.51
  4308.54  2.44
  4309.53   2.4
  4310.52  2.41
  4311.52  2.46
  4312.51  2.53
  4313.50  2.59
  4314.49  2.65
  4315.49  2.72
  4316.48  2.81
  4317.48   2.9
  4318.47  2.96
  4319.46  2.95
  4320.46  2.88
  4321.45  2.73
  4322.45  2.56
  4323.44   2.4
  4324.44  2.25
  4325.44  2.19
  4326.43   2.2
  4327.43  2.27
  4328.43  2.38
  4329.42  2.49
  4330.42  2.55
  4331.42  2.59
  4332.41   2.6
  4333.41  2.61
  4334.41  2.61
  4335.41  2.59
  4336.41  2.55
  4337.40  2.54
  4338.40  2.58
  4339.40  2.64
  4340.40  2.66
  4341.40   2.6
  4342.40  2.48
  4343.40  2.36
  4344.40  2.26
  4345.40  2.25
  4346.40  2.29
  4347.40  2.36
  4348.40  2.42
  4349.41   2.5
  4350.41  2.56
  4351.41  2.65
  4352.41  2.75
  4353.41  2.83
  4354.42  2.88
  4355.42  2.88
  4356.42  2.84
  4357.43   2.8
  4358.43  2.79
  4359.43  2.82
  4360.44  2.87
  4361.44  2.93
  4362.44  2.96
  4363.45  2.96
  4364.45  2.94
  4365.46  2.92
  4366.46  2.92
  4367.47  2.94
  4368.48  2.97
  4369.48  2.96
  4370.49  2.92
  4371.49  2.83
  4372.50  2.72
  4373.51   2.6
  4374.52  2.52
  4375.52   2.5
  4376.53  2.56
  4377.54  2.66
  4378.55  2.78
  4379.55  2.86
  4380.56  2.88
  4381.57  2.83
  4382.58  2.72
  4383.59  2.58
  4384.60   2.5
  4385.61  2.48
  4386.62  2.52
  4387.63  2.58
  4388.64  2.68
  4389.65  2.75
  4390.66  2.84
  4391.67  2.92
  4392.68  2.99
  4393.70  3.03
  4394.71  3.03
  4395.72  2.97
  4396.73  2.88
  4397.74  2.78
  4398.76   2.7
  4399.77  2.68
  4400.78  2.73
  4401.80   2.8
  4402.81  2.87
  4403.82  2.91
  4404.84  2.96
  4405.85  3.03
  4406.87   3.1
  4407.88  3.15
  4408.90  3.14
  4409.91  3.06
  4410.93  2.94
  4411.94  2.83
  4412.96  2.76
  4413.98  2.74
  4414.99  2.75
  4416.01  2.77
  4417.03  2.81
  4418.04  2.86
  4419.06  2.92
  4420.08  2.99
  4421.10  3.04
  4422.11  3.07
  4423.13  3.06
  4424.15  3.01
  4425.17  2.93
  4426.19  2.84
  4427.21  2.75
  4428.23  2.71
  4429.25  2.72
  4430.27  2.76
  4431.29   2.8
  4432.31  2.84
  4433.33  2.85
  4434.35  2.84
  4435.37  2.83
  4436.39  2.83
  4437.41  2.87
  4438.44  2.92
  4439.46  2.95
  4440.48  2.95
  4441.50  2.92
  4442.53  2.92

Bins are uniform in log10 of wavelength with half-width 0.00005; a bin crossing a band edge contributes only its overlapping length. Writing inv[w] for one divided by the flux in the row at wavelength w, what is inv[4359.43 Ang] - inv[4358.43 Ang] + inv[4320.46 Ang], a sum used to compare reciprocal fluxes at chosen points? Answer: 0.34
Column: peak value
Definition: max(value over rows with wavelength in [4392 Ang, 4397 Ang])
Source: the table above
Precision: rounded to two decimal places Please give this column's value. 3.03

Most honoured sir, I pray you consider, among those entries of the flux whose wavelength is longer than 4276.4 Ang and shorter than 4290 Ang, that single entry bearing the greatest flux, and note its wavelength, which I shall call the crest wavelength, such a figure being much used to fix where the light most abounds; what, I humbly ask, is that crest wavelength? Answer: 4277.89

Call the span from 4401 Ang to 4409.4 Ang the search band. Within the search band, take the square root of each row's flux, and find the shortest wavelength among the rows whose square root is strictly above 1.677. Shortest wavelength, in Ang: 4402.81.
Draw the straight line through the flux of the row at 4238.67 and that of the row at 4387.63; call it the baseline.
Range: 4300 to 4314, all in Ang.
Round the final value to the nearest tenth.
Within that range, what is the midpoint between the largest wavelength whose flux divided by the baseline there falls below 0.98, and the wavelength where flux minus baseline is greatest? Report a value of 4309.0 Ang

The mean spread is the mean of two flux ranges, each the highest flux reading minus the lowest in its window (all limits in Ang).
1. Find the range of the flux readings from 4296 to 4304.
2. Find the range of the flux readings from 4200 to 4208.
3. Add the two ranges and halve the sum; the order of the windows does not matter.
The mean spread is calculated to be 0.29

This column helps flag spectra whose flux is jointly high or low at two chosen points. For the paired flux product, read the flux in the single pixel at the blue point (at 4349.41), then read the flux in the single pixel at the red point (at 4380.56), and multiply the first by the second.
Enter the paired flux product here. 7.20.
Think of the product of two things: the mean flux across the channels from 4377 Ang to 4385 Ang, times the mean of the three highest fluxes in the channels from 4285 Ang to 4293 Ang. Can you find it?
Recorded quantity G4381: 7.7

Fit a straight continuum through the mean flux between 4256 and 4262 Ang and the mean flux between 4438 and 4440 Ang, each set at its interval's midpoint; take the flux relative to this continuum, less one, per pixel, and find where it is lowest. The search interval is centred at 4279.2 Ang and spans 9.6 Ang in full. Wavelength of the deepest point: 4283.81 Ang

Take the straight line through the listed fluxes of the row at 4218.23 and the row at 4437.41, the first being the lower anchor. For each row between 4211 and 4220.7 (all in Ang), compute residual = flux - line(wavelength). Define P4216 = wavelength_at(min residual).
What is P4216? 4213.37 Ang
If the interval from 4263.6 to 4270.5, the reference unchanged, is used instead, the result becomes 4268.05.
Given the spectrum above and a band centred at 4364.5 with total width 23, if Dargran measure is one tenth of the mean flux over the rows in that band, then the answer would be 0.284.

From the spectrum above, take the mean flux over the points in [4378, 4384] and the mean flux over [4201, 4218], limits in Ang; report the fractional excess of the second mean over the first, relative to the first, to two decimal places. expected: 0.11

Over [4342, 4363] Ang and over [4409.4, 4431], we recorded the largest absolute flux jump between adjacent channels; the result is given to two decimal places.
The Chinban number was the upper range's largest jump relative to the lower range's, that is 1.00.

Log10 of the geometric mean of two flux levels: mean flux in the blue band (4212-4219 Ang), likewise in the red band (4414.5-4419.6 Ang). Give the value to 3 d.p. 0.468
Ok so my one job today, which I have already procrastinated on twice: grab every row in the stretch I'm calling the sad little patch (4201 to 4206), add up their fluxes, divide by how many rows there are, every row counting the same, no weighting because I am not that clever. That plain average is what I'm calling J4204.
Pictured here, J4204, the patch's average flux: 3.0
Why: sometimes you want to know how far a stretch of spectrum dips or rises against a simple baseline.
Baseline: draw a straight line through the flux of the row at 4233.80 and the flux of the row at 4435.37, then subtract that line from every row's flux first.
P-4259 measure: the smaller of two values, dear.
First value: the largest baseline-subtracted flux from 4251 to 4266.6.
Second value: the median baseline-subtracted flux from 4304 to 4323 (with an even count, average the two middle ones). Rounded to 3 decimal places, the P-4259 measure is -0.219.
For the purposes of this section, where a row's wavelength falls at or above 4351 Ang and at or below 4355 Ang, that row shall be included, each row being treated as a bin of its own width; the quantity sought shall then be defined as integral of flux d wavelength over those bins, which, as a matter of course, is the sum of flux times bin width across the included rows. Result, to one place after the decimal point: 11.1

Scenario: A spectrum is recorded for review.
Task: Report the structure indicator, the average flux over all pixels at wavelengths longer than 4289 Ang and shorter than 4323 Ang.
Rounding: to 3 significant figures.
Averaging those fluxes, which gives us 2.67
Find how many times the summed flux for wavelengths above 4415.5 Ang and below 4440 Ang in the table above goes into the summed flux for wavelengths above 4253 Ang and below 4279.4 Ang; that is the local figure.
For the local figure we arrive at 1.1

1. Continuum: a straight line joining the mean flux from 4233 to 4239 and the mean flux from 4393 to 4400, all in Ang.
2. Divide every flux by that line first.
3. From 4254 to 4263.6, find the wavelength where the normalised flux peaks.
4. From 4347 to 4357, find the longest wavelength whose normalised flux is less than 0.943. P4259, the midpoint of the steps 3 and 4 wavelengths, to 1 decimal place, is 4307.3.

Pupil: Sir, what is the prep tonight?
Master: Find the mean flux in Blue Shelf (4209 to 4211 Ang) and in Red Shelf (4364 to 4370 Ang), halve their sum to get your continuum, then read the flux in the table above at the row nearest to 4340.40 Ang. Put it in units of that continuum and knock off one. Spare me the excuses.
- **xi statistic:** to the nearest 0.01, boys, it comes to -0.14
